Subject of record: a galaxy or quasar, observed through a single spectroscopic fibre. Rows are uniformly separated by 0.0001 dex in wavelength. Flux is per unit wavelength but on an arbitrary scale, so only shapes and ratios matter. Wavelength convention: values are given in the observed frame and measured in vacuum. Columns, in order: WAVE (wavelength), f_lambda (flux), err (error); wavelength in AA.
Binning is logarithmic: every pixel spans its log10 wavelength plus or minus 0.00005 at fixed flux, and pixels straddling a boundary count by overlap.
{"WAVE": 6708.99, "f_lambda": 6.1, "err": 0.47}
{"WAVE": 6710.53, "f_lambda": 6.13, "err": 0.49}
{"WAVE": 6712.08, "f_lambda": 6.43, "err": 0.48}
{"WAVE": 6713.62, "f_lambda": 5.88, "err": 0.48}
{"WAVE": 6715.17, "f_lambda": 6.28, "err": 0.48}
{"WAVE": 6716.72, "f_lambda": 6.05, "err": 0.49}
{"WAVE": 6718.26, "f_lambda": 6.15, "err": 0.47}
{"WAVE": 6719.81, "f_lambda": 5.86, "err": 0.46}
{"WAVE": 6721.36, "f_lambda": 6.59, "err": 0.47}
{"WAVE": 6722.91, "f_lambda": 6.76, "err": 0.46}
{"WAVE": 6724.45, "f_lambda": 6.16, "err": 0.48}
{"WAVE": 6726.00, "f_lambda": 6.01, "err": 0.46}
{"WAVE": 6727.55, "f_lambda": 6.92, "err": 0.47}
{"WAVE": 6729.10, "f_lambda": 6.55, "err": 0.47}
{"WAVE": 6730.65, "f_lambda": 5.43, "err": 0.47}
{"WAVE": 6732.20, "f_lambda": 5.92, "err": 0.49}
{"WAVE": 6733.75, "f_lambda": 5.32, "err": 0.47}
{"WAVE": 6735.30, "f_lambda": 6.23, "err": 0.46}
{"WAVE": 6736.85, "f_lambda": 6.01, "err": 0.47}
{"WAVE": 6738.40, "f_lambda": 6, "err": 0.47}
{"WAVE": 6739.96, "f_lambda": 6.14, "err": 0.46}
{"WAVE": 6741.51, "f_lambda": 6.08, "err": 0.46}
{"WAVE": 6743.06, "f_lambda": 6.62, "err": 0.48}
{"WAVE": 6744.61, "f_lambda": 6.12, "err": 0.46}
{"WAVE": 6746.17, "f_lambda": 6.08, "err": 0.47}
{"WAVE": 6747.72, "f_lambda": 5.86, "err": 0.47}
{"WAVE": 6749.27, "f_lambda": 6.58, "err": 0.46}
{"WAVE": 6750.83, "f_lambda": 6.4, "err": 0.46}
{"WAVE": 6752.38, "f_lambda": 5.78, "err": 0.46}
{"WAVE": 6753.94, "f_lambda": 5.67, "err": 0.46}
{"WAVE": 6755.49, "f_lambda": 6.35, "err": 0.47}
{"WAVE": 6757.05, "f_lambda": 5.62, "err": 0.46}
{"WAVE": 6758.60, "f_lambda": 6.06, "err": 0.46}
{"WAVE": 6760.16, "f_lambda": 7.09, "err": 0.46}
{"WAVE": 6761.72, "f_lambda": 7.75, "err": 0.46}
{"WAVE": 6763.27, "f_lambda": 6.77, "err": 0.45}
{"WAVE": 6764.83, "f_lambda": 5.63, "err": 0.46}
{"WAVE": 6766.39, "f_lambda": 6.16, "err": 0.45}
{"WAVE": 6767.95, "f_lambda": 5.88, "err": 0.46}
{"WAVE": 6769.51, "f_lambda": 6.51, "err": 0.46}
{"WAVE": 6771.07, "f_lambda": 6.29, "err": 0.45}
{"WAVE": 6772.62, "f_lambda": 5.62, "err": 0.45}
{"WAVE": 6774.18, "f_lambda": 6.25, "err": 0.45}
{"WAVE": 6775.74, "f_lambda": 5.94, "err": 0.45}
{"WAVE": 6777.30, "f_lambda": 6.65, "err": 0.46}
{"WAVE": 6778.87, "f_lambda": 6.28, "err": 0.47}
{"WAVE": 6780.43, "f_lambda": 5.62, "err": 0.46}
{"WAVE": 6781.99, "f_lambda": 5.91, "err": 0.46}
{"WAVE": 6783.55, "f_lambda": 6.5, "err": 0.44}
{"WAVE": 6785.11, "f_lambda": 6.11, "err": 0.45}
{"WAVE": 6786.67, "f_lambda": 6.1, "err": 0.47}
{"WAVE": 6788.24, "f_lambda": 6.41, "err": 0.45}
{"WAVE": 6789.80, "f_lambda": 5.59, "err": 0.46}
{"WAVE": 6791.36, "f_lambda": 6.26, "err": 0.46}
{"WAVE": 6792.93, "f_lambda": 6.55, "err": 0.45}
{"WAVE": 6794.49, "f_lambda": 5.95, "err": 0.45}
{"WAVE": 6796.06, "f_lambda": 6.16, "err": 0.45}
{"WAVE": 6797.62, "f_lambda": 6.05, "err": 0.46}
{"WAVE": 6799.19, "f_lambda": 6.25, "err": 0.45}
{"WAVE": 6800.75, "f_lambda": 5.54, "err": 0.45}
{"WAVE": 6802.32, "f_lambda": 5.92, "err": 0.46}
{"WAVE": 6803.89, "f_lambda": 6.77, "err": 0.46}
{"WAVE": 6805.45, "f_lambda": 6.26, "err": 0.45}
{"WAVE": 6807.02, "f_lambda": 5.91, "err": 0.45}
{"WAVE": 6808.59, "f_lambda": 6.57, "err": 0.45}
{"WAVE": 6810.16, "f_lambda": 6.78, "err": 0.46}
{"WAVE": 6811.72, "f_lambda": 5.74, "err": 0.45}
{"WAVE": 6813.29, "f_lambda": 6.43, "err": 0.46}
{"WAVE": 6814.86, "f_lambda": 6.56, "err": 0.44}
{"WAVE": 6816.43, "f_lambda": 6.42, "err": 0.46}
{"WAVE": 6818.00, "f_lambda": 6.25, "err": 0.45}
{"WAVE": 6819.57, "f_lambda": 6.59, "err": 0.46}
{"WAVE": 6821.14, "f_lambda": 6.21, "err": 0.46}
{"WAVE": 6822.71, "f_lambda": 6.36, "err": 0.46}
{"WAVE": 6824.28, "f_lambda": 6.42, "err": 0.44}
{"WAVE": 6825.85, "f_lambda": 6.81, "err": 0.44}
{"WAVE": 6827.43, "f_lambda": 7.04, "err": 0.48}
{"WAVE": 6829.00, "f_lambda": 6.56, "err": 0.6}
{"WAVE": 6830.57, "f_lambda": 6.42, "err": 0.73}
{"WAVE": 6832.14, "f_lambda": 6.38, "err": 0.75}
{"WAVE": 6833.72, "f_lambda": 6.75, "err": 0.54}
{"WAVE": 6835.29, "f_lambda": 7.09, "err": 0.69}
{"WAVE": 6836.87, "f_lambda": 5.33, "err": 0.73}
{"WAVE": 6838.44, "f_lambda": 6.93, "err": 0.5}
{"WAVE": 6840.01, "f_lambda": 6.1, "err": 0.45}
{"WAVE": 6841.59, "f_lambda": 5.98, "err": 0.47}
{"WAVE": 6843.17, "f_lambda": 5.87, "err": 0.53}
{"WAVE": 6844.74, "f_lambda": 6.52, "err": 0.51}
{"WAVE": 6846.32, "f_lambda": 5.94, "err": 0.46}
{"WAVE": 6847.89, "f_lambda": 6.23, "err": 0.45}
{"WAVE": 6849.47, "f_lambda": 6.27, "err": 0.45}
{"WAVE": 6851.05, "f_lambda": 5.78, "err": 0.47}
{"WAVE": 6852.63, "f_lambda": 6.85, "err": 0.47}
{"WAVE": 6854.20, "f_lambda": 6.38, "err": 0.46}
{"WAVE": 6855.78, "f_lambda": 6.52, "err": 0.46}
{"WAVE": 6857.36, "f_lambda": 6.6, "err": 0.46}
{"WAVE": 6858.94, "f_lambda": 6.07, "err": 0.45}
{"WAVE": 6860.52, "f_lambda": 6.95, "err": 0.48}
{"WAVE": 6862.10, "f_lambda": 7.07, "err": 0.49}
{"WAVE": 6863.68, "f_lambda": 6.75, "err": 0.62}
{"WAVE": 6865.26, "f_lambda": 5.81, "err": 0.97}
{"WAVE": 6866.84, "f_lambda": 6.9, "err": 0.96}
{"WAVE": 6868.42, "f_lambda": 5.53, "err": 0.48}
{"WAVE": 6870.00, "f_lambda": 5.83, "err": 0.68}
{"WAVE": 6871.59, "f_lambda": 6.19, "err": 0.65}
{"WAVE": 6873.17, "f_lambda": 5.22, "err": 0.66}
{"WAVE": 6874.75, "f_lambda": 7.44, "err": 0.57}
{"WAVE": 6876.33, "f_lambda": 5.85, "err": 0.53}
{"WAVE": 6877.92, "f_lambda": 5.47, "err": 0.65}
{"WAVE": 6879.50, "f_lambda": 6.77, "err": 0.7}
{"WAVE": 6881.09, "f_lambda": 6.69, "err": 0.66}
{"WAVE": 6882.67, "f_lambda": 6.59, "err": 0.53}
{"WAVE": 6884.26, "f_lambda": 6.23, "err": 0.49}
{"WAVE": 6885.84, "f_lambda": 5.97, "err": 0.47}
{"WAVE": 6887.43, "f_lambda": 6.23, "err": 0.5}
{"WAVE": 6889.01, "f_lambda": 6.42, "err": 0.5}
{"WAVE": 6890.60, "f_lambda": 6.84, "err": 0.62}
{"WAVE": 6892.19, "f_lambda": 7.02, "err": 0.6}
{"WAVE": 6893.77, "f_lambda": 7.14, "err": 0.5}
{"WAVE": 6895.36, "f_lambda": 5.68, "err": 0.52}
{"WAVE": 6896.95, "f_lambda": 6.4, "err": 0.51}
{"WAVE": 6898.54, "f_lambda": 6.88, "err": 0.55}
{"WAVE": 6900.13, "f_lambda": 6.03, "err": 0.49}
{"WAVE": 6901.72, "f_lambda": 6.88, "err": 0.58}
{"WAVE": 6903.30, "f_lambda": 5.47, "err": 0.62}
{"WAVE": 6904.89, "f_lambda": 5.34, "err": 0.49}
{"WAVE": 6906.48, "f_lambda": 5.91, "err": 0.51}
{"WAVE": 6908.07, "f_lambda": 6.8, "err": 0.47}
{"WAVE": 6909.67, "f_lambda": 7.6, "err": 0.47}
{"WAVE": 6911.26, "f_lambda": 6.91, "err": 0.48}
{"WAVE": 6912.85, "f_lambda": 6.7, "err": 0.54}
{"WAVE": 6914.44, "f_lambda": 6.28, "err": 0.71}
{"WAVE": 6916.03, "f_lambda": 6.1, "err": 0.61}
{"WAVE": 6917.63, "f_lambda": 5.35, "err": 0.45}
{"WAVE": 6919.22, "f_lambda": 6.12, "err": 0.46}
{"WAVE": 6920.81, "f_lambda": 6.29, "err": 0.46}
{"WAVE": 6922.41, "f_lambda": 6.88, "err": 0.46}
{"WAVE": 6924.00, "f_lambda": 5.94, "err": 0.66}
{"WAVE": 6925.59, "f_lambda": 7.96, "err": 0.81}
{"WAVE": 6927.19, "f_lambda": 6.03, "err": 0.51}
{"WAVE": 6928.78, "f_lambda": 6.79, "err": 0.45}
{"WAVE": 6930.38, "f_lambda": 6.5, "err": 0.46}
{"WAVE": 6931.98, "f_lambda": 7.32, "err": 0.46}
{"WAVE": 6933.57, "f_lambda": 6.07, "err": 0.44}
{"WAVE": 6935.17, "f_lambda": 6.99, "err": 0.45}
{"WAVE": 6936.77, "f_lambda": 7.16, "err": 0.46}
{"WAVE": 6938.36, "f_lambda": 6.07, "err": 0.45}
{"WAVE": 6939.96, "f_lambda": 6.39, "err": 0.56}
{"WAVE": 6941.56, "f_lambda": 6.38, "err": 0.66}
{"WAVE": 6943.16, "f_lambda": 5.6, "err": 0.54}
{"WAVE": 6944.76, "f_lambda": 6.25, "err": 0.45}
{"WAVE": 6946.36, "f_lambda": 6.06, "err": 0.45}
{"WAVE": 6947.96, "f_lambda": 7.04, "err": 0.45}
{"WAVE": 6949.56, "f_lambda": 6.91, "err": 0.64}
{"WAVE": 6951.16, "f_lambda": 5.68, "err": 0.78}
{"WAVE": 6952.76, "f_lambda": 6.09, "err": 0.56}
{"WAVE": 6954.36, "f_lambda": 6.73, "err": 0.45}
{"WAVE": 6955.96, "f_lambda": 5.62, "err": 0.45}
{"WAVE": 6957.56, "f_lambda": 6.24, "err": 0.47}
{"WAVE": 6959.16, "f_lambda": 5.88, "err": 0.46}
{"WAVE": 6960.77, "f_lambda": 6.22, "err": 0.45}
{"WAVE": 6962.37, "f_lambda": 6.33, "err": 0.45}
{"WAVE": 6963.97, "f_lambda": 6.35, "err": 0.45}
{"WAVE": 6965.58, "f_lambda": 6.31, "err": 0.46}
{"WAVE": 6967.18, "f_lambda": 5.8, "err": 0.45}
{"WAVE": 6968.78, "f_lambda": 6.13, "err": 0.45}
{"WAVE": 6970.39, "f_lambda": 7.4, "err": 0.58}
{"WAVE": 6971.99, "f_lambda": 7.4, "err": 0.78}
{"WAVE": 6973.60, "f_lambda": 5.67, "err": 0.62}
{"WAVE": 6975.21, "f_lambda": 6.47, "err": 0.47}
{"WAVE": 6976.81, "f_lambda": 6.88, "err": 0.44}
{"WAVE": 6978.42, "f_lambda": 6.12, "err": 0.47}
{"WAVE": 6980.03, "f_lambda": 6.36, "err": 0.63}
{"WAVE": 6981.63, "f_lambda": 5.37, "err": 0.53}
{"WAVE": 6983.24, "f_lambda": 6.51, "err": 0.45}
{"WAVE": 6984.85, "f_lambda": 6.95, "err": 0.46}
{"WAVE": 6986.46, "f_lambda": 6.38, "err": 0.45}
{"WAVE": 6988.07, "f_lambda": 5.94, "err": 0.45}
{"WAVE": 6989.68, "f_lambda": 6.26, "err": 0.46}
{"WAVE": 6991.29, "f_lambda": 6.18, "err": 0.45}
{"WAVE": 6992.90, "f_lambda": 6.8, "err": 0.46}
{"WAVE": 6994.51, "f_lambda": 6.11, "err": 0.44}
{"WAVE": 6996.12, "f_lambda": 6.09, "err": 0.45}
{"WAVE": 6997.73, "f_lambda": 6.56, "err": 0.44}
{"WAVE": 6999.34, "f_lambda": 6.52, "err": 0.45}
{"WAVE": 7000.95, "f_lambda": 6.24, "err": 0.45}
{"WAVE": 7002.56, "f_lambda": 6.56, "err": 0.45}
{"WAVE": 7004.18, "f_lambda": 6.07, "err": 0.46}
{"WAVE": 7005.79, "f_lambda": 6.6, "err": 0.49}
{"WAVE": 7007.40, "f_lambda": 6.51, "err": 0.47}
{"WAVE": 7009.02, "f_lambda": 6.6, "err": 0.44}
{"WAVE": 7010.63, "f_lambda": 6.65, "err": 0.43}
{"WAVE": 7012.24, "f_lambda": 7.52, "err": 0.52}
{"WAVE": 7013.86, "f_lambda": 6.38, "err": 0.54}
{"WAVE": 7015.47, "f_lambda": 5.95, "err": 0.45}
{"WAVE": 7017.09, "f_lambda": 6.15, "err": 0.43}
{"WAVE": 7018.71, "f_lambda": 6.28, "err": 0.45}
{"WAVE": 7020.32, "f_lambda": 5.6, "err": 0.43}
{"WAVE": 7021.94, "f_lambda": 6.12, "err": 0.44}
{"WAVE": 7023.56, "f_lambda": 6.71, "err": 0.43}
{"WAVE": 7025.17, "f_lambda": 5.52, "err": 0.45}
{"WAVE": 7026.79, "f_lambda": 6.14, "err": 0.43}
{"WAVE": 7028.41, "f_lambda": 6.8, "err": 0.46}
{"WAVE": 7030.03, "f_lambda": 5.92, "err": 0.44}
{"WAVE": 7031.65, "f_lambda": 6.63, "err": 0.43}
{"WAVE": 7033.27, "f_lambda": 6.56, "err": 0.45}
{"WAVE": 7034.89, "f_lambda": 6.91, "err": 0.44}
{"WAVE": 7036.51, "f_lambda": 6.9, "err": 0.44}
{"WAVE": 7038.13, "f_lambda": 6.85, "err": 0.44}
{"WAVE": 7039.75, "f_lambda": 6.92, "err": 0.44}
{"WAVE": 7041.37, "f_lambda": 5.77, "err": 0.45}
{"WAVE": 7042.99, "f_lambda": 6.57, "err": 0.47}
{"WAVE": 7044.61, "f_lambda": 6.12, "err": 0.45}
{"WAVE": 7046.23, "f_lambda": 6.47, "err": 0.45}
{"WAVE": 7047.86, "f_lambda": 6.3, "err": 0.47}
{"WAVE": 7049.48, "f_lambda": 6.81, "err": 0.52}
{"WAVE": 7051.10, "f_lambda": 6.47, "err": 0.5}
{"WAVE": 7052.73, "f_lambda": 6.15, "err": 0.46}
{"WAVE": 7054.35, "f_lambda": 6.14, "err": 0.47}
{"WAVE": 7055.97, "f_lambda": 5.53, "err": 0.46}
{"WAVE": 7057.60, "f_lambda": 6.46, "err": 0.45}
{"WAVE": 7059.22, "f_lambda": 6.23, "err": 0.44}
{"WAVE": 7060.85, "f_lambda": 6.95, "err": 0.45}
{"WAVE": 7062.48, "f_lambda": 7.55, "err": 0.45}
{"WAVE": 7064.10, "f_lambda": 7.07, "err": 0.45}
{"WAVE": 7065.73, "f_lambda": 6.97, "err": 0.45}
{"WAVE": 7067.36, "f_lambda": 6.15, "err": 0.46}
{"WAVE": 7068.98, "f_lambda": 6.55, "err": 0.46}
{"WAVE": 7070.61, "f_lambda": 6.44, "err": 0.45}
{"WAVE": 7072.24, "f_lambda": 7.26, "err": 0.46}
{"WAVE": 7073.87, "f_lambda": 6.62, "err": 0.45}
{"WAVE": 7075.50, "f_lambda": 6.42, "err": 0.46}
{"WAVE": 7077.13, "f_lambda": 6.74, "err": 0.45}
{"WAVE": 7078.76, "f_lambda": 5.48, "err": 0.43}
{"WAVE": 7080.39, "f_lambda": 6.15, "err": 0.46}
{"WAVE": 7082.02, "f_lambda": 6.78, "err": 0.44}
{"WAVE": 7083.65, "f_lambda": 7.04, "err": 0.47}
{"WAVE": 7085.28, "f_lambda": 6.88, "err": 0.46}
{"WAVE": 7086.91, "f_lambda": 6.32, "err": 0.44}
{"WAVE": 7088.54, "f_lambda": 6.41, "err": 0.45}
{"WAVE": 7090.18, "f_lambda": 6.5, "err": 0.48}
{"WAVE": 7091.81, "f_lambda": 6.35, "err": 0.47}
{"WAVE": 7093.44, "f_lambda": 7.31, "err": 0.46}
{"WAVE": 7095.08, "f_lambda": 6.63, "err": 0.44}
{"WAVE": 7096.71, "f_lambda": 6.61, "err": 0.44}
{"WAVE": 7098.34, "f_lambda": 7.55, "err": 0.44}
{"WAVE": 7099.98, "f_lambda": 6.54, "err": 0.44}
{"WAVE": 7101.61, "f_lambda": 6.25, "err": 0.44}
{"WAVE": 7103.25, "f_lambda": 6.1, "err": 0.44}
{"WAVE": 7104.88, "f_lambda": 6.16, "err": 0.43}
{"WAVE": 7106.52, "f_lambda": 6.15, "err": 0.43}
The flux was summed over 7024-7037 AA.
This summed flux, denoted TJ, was 51.4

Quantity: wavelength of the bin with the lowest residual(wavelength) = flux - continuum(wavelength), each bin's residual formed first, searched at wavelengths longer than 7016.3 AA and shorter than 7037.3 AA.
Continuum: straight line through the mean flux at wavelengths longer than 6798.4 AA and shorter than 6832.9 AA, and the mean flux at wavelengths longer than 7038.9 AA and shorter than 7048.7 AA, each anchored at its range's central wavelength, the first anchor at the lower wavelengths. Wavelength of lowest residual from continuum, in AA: 7025.17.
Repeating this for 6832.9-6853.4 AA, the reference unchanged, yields 6836.87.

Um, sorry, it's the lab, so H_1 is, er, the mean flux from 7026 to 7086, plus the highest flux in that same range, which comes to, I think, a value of 14.1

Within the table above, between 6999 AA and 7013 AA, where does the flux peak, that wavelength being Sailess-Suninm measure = 7012.24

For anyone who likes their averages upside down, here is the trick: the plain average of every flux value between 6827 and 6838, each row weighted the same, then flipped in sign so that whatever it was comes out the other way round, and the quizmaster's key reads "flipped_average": -6.5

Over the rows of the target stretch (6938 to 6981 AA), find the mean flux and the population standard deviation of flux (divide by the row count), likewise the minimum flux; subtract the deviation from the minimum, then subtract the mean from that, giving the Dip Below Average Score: -1.2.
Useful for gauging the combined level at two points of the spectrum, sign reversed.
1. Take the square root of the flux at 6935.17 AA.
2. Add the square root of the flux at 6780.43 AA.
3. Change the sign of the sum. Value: -5.01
